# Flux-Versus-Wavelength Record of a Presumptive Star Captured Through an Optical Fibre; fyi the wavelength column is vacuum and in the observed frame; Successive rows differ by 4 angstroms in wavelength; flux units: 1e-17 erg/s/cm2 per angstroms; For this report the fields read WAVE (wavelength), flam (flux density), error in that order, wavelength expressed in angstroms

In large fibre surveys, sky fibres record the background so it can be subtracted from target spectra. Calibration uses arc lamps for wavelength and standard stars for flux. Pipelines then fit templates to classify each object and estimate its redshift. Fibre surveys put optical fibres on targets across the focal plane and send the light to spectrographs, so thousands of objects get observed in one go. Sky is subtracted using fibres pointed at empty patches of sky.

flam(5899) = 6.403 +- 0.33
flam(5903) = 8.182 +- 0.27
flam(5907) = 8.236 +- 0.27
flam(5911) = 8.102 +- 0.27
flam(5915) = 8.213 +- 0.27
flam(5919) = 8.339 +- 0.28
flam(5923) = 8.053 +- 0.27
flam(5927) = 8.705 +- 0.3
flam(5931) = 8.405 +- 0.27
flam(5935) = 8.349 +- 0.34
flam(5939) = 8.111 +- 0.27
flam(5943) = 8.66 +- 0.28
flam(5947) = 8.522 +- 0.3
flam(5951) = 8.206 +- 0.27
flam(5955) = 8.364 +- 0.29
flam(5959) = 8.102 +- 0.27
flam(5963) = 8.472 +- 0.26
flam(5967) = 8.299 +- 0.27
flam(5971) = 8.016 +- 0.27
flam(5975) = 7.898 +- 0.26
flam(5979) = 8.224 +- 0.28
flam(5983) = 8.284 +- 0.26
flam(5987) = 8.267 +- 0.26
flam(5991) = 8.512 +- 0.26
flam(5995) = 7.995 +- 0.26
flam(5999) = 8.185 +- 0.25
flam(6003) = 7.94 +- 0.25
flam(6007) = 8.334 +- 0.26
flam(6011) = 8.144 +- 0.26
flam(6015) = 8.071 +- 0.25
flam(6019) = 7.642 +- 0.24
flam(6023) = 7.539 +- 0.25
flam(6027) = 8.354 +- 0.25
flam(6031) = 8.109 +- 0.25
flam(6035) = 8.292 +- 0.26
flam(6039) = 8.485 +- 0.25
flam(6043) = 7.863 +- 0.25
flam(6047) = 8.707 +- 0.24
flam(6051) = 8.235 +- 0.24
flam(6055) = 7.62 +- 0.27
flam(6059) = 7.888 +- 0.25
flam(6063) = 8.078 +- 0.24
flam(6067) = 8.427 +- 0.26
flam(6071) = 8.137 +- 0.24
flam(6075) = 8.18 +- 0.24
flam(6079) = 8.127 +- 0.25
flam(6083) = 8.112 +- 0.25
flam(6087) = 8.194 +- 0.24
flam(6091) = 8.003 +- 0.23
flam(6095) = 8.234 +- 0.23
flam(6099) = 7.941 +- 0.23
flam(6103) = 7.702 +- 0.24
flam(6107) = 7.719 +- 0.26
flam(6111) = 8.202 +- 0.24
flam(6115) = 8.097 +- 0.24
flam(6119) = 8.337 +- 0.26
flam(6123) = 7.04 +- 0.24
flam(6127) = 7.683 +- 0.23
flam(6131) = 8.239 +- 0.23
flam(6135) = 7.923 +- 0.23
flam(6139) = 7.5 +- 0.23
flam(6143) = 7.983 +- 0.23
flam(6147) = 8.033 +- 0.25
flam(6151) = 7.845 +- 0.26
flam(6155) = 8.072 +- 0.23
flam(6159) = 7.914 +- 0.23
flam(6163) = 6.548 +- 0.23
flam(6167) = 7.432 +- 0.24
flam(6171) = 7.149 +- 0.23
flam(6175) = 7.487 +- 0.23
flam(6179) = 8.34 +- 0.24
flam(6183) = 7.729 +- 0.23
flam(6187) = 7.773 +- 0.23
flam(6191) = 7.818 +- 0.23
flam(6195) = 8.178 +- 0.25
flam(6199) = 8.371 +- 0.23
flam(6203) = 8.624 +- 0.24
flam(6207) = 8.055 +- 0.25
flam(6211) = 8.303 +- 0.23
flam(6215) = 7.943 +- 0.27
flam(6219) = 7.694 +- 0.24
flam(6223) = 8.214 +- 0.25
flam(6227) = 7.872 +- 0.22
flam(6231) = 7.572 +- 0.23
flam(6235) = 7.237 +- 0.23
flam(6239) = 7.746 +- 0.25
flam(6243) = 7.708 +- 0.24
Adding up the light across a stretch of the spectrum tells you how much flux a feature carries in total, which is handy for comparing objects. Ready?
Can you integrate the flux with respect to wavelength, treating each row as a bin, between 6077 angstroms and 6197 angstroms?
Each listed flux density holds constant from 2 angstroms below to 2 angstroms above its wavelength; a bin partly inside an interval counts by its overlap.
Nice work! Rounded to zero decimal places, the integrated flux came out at 941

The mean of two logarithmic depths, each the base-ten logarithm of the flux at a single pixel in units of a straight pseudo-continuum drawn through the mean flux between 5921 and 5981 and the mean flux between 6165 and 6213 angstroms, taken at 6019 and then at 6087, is -0.012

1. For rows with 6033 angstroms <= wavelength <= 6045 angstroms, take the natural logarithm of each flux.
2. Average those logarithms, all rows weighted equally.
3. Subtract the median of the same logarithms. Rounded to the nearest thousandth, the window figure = -0.010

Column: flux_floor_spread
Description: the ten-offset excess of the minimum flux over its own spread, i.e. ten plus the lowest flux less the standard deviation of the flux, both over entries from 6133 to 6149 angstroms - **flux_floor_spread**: 17.3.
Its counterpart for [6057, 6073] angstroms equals 17.7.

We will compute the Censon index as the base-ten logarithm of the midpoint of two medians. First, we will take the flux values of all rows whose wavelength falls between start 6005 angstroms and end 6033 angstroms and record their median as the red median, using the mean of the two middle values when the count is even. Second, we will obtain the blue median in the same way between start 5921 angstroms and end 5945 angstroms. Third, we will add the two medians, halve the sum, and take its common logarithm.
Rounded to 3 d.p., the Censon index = 0.916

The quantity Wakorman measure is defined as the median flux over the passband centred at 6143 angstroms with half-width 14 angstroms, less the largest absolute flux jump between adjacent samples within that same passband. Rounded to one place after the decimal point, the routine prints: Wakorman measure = 7.5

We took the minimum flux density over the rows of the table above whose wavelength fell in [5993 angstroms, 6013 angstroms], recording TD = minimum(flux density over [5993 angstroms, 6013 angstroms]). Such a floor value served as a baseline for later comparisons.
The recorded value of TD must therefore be 7.94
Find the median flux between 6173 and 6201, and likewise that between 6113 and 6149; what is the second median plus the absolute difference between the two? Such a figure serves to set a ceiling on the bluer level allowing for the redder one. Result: 8.15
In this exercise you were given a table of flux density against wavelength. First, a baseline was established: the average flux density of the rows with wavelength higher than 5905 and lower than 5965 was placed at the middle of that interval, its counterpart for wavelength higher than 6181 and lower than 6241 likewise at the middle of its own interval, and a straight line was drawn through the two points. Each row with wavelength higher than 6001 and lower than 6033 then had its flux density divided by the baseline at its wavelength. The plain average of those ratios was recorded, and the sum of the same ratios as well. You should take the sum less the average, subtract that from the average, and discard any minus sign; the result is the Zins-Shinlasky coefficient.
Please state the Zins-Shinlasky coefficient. 5.86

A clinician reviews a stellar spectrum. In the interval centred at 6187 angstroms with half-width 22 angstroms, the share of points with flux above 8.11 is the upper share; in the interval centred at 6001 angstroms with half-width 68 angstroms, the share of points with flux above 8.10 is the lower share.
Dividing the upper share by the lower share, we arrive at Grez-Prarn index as 0.54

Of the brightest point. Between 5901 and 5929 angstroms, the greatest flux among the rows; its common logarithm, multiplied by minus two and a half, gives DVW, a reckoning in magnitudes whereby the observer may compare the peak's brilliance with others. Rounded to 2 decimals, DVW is -2.35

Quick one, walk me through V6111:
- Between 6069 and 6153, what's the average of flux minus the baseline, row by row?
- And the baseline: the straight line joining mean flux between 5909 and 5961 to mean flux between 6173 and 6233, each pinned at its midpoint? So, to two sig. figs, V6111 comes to -0.14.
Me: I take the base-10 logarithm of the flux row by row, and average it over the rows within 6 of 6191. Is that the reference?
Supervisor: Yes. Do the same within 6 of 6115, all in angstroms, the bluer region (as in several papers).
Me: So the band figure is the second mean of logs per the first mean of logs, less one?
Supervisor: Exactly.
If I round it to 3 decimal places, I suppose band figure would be 0.017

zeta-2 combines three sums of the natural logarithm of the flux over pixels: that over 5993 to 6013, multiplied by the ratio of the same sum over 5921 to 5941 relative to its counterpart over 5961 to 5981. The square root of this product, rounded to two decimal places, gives 3.25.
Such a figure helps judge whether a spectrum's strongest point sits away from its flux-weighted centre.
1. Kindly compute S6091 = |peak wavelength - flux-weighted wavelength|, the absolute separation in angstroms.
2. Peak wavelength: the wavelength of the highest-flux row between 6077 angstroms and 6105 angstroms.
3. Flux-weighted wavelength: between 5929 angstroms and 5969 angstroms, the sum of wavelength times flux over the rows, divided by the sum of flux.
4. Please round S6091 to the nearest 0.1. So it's 146.0 angstroms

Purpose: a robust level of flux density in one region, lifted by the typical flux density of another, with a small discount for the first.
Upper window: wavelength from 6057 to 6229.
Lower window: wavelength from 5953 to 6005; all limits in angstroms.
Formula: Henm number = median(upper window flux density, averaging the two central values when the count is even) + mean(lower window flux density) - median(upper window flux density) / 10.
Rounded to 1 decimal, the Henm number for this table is 15.4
